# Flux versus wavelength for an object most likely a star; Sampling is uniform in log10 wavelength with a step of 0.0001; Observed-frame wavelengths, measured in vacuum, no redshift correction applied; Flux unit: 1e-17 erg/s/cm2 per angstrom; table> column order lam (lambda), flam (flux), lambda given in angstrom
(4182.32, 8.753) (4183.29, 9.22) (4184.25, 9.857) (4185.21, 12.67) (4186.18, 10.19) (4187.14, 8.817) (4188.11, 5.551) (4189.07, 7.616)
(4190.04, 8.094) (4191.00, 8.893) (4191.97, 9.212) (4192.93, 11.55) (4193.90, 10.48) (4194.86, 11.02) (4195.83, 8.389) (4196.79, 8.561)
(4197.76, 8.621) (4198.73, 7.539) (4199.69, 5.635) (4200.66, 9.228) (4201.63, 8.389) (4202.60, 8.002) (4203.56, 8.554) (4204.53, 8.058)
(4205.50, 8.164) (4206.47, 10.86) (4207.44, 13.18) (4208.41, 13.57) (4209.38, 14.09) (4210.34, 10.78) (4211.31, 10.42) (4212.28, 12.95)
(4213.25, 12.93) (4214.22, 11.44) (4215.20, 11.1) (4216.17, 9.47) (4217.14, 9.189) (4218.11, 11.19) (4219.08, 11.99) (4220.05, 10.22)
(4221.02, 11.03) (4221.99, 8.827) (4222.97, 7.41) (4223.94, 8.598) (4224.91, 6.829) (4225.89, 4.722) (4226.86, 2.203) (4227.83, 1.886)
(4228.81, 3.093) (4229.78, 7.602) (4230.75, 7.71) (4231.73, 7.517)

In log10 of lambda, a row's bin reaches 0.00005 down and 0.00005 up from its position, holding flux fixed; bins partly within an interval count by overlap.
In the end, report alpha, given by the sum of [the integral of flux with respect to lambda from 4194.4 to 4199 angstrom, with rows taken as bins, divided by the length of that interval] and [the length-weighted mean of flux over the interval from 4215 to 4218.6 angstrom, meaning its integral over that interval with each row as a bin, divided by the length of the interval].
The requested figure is 19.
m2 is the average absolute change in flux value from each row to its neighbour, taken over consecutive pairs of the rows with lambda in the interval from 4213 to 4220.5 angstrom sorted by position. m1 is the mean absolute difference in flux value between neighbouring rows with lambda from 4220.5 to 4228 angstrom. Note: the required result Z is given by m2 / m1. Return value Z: 0.72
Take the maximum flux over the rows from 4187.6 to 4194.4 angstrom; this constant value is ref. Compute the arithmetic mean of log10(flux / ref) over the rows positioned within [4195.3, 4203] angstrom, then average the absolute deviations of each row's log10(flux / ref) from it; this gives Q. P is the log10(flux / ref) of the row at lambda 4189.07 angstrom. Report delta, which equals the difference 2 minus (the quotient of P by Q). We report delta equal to 6.1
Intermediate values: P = -0.181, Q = 0.044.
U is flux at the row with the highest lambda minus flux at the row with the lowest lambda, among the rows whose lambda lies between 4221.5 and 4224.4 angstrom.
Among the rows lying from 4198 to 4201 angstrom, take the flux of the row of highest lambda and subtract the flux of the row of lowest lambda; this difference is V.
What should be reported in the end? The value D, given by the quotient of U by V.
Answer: -0.1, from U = -0.2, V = 1.7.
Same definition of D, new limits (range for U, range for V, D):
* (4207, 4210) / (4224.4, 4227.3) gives -0.2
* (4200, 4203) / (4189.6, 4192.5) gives -1.1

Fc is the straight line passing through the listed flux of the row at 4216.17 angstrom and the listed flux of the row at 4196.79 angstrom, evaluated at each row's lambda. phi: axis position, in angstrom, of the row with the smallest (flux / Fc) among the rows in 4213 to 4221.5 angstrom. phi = 4217.14 angstrom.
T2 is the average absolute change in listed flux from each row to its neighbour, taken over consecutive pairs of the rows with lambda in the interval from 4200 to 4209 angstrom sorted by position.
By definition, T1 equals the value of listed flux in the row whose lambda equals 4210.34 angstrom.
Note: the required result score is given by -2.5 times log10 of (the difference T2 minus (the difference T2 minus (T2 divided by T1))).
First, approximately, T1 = 10.78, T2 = 0.97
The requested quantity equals 2.6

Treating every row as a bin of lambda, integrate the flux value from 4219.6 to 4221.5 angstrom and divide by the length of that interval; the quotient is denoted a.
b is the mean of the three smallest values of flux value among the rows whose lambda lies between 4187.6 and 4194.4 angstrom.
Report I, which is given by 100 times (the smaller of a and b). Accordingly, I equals 709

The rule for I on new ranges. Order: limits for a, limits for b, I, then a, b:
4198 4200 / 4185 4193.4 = 693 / 7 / 7.1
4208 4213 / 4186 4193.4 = 709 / 12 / 7.1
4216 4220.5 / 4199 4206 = 723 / 10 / 7.2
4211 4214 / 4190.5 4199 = 816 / 12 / 8.2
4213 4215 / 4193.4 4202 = 719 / 12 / 7.2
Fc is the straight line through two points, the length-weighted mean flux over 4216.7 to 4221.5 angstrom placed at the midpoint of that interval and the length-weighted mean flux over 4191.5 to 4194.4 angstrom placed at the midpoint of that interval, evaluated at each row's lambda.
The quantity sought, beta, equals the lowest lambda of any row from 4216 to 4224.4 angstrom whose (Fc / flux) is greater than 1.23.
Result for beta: 4222.97 angstrom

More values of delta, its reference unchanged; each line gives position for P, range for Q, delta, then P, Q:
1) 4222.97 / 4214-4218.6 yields 7.0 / -0.193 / 0.039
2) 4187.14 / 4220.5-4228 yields 2.5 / -0.117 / 0.232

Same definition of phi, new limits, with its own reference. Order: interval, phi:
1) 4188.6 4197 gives 4189.07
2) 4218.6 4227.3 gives 4226.86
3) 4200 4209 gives 4204.53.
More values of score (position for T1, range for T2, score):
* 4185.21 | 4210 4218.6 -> 2.7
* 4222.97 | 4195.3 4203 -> 2.0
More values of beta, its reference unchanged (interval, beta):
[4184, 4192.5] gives 4188.11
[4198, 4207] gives 4198.73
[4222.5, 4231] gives 4222.97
